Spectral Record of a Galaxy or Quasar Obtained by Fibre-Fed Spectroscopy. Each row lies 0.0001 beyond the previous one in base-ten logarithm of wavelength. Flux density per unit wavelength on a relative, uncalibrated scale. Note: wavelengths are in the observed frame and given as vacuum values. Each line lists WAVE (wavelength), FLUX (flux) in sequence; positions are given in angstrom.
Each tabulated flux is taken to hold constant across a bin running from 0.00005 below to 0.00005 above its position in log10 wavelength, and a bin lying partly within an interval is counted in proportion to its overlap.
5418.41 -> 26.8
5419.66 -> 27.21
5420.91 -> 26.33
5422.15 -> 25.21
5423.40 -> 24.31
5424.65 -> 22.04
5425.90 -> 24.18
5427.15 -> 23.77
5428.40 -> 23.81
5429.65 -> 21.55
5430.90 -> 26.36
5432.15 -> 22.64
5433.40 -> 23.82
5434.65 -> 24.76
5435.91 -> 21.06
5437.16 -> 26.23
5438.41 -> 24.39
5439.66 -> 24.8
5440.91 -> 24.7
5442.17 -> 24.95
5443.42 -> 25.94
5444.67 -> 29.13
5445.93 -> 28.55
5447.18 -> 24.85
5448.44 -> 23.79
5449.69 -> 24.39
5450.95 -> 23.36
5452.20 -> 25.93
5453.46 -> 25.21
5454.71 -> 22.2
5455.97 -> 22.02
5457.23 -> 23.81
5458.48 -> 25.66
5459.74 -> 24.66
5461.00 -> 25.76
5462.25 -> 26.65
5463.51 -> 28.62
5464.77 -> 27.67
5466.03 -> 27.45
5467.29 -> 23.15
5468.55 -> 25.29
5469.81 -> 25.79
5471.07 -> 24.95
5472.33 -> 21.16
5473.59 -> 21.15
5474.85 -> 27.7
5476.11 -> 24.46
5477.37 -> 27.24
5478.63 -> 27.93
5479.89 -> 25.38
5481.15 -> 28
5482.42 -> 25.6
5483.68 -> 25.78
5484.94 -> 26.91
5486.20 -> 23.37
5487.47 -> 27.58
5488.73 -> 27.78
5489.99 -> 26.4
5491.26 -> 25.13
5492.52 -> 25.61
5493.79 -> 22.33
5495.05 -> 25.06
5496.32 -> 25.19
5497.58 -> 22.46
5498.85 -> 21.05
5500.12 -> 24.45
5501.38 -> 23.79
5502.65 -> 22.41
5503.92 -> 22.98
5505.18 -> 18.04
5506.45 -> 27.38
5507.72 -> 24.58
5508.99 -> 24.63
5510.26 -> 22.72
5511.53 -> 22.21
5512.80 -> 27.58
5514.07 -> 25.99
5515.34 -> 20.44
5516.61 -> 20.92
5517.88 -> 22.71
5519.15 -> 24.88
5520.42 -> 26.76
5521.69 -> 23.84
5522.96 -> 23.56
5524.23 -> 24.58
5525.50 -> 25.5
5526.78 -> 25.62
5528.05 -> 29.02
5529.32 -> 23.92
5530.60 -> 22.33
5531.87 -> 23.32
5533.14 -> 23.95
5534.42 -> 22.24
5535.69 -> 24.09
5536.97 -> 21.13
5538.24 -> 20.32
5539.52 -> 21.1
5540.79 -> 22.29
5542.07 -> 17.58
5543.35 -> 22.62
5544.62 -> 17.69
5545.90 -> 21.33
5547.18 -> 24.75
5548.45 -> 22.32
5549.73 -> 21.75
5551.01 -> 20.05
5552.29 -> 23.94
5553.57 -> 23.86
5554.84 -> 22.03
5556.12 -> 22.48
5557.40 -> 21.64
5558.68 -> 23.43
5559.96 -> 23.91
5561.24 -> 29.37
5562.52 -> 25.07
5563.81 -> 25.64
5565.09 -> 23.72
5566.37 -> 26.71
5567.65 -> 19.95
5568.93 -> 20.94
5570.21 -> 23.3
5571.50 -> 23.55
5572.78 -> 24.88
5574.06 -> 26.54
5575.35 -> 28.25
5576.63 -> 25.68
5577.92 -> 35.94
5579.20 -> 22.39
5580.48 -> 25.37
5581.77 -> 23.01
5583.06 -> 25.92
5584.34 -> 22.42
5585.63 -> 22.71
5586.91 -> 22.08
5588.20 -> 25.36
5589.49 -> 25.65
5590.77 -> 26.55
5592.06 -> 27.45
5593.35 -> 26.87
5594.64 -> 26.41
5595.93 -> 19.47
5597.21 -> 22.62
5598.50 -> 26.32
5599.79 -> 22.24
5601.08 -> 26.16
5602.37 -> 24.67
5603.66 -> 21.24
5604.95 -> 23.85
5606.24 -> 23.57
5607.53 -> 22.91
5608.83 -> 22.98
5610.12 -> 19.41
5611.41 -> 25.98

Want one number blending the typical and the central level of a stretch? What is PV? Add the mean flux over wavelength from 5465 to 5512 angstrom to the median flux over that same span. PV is 50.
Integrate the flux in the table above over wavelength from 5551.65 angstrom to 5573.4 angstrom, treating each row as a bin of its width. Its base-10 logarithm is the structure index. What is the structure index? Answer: 2.714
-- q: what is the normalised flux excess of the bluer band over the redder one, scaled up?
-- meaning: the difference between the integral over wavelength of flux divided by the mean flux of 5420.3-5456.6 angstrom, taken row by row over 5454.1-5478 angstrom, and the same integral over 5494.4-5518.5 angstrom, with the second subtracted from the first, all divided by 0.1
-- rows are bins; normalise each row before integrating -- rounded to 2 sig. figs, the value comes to 14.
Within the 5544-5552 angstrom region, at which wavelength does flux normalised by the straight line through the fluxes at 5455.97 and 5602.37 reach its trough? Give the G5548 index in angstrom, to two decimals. 5544.62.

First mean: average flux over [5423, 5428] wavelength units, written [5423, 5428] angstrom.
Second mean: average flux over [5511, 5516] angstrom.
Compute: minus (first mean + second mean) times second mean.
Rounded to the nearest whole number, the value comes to -1146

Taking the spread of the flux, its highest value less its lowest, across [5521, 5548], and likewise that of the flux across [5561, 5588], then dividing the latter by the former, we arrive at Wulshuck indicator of 1.4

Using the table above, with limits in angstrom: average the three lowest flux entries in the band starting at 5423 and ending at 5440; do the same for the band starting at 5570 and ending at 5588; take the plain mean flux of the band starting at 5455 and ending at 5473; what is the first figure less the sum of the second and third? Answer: -26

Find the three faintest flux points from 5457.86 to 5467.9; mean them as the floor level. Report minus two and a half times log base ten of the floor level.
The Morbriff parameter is -3.47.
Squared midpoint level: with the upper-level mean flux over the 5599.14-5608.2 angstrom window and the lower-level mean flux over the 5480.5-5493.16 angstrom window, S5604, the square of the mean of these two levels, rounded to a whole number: 618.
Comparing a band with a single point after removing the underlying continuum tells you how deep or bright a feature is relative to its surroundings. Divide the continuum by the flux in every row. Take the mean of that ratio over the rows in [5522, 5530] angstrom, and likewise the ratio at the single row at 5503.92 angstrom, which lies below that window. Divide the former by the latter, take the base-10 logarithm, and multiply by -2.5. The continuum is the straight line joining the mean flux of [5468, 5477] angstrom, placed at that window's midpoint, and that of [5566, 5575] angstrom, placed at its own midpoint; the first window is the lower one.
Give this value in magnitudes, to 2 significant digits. 0.11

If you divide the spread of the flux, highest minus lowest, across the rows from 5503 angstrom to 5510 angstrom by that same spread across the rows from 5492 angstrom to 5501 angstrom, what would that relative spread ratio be 2.05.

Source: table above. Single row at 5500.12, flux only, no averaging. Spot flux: 24.45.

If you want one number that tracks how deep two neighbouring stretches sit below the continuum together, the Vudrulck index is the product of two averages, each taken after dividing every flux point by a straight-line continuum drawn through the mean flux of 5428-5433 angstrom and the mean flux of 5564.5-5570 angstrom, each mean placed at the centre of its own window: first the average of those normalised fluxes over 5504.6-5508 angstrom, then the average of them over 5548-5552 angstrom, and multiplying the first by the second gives 0.94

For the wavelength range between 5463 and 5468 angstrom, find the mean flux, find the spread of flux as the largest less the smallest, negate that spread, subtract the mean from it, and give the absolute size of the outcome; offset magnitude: 32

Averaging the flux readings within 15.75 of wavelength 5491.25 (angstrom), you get 24.9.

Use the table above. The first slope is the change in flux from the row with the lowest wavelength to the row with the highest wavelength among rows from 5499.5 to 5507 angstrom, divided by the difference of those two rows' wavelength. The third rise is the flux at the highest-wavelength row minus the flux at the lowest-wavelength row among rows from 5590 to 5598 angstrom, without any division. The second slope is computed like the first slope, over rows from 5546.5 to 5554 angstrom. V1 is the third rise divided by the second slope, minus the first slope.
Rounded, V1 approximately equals 28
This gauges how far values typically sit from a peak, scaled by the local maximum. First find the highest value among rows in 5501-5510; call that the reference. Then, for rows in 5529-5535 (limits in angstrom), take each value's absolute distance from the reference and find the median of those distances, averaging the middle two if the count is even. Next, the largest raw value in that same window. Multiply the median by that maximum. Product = 97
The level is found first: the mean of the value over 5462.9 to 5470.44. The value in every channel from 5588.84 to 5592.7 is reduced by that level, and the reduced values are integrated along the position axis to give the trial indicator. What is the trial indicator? 1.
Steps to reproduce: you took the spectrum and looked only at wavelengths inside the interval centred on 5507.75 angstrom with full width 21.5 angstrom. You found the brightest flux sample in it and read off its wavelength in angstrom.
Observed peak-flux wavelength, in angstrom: 5512.80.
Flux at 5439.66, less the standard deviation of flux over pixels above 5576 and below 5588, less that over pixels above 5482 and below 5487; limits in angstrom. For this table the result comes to 19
